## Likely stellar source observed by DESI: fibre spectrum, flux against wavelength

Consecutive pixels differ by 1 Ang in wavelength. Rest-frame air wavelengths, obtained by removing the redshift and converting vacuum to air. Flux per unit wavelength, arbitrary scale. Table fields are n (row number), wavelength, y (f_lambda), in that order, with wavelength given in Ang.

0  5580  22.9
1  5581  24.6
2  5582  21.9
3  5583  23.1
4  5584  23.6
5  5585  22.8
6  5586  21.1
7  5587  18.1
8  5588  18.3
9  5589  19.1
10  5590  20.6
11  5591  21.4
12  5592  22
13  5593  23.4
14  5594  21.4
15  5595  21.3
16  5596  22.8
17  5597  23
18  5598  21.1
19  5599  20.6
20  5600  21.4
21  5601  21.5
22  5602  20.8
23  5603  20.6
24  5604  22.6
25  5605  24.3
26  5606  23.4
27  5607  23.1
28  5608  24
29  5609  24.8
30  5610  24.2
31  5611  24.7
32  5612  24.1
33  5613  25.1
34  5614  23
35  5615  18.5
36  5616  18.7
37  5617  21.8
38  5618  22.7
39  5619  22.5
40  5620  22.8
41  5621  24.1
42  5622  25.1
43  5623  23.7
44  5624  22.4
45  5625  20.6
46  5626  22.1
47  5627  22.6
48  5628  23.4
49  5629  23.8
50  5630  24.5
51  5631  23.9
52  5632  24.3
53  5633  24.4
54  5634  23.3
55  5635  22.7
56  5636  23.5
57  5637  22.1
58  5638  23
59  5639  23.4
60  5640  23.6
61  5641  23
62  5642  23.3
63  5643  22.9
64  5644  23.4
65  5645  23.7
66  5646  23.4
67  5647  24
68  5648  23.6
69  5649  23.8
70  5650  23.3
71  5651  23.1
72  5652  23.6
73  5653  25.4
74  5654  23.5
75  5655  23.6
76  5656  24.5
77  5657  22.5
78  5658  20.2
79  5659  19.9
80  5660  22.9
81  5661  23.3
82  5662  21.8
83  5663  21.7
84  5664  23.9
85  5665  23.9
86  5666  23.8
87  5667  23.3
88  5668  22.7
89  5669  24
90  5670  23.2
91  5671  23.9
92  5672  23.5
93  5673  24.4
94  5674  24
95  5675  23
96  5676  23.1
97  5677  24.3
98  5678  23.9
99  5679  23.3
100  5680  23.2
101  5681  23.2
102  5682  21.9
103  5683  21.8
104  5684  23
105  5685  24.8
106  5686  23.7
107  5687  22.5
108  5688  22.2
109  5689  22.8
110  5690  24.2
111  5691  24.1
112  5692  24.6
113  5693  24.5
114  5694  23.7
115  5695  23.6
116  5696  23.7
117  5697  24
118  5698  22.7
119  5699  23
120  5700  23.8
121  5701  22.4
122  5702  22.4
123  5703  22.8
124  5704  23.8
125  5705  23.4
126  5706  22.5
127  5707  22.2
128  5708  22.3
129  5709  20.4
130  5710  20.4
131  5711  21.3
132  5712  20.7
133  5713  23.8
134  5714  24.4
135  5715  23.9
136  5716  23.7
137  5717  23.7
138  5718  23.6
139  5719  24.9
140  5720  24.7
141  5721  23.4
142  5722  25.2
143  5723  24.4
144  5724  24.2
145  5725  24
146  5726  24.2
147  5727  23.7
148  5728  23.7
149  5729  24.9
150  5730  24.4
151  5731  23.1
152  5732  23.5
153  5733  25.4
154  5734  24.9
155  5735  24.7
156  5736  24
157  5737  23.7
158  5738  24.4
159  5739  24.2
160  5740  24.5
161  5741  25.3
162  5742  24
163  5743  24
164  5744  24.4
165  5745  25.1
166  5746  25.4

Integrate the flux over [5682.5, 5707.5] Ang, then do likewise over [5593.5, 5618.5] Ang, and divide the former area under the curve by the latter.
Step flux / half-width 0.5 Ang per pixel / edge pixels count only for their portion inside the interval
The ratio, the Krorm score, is 1.04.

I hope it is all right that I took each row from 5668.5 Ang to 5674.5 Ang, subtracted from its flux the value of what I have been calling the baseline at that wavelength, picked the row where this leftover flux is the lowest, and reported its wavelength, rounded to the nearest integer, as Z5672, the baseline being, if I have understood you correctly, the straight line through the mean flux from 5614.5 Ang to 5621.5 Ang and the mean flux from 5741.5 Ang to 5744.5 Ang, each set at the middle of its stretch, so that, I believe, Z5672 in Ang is 5670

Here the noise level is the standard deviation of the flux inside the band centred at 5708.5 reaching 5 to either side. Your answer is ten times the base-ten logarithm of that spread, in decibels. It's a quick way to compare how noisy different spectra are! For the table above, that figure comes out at 1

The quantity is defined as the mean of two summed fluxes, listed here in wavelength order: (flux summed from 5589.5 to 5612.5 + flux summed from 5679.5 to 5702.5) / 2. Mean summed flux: 526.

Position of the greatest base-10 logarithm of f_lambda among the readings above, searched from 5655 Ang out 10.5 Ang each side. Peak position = 5653 Ang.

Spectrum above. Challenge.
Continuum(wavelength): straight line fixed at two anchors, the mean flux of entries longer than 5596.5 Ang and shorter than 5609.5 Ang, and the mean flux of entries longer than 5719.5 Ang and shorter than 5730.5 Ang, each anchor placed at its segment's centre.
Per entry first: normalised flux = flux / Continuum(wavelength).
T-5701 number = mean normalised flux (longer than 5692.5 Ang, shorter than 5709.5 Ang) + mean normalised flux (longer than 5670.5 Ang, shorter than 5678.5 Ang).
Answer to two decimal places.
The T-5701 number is 1.98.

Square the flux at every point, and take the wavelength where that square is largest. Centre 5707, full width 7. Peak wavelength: 5704 Ang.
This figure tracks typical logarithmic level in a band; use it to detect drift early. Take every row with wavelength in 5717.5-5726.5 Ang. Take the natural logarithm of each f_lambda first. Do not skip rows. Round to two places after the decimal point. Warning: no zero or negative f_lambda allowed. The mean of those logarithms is 3.19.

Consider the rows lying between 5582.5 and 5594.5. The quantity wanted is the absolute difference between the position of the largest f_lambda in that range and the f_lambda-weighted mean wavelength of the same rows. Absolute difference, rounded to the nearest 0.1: 4.5 Ang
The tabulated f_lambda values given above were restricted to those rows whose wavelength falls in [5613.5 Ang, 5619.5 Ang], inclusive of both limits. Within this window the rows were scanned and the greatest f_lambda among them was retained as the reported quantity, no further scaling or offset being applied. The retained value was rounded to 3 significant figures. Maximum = 23.0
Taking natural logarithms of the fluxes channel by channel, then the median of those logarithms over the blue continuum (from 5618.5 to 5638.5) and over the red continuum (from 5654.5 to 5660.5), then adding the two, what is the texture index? 6.27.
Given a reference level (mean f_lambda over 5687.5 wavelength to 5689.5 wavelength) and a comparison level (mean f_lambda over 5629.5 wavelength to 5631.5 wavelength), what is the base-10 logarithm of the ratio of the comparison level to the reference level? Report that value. 0.032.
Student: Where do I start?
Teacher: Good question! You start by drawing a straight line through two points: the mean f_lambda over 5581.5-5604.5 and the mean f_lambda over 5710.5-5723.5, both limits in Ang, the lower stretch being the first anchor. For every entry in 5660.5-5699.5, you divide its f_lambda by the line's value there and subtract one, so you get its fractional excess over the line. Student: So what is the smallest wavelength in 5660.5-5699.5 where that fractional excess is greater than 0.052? 5664 Ang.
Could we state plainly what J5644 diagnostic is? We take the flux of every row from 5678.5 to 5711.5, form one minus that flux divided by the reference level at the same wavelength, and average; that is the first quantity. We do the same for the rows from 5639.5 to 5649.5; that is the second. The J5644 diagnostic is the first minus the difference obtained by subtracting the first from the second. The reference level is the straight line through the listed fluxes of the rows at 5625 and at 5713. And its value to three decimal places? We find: 0.115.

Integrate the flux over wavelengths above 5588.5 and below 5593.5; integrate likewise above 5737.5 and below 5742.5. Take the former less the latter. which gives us -16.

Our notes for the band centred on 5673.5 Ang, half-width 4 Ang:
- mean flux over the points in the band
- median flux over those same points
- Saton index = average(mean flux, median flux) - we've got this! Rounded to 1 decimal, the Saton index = 23.7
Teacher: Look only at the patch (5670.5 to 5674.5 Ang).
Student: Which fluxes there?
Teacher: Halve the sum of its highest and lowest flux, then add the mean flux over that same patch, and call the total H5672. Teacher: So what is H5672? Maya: 47.9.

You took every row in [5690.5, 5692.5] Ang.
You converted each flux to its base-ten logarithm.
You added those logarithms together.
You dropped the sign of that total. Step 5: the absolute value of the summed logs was 2.77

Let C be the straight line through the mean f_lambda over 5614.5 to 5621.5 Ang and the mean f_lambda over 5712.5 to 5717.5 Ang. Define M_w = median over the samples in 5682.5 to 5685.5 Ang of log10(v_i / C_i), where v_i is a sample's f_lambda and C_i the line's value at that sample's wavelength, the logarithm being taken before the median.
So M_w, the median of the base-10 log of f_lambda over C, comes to 0.00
